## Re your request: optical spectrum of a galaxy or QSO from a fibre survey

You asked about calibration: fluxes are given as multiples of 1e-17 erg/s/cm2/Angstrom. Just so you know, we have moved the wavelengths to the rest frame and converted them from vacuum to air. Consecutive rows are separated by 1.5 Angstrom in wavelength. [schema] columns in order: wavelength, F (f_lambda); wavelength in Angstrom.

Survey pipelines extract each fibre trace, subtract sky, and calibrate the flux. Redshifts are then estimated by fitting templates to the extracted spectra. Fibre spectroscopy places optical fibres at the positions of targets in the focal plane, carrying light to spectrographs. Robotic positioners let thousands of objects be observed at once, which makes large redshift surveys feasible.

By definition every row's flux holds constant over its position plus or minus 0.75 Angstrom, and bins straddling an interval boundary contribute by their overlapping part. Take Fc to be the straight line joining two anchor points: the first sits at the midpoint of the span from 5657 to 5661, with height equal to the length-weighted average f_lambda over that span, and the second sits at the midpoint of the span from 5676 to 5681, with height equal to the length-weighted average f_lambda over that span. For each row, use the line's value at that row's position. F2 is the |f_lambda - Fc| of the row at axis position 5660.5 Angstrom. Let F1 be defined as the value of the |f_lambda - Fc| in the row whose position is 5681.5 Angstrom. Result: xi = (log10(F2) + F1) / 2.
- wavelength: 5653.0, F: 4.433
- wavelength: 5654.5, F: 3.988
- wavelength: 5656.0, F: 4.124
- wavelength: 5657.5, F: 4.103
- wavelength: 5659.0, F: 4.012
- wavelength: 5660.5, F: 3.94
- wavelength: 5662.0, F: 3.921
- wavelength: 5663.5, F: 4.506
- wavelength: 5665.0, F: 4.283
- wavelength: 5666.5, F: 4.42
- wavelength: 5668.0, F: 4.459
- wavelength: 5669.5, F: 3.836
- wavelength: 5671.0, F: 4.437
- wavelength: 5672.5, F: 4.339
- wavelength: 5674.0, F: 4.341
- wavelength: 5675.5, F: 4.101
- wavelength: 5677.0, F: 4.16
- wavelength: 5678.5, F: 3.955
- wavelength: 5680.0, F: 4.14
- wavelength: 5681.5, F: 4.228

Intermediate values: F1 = 0.12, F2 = 0.084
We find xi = -0.48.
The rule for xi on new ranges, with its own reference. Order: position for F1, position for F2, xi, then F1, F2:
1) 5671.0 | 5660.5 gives -0.35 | 0.37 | 0.084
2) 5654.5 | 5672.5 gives -0.28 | 0.01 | 0.269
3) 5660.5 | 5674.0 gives -0.25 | 0.08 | 0.265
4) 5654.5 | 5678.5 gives -0.42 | 0.01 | 0.138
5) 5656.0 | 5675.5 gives -0.80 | 0.12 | 0.020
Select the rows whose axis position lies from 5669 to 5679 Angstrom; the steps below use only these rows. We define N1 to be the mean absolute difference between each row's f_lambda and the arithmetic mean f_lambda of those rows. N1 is 0.18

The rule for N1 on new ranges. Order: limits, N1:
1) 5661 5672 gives 0.22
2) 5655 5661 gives 0.07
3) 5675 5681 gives 0.07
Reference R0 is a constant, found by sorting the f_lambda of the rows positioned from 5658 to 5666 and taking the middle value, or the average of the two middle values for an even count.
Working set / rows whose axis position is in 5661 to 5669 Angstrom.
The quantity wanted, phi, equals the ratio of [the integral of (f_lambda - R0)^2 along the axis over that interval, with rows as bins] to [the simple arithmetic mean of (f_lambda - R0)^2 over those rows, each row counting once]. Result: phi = 7.6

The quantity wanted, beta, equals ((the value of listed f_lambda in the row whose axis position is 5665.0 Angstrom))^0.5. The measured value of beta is 2.070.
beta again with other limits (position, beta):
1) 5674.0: 2.084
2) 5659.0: 2.003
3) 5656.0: 2.031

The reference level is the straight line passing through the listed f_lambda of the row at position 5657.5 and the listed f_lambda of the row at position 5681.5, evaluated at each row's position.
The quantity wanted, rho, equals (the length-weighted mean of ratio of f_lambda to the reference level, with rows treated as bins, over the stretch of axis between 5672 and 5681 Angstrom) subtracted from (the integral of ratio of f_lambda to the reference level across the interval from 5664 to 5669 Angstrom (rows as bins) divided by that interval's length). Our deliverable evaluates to 0.060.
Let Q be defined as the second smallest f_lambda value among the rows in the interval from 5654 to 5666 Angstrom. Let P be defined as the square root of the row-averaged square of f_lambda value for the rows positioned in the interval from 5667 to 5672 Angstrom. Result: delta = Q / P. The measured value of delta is 0.926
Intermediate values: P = 4.25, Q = 3.94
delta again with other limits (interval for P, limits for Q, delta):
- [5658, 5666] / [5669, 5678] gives 0.991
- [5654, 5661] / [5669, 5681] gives 0.980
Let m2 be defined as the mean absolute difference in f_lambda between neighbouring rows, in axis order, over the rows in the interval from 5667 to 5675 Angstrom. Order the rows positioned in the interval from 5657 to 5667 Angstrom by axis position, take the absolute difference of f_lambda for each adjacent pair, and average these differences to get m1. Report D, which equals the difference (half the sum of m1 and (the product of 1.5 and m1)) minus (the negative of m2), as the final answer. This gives 0.57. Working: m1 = 0.19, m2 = 0.33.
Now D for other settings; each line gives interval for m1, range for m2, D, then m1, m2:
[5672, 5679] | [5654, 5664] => 0.31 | 0.13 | 0.15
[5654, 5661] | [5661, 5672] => 0.47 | 0.08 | 0.37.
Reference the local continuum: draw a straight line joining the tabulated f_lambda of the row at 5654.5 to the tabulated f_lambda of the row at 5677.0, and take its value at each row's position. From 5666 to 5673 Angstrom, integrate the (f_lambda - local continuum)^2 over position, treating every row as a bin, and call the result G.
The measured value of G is 0.67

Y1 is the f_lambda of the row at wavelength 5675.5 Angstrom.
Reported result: 4.101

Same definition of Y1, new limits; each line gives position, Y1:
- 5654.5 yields 3.988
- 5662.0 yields 3.921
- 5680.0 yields 4.14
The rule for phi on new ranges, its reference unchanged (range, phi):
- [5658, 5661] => 3.3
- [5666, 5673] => 7.0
